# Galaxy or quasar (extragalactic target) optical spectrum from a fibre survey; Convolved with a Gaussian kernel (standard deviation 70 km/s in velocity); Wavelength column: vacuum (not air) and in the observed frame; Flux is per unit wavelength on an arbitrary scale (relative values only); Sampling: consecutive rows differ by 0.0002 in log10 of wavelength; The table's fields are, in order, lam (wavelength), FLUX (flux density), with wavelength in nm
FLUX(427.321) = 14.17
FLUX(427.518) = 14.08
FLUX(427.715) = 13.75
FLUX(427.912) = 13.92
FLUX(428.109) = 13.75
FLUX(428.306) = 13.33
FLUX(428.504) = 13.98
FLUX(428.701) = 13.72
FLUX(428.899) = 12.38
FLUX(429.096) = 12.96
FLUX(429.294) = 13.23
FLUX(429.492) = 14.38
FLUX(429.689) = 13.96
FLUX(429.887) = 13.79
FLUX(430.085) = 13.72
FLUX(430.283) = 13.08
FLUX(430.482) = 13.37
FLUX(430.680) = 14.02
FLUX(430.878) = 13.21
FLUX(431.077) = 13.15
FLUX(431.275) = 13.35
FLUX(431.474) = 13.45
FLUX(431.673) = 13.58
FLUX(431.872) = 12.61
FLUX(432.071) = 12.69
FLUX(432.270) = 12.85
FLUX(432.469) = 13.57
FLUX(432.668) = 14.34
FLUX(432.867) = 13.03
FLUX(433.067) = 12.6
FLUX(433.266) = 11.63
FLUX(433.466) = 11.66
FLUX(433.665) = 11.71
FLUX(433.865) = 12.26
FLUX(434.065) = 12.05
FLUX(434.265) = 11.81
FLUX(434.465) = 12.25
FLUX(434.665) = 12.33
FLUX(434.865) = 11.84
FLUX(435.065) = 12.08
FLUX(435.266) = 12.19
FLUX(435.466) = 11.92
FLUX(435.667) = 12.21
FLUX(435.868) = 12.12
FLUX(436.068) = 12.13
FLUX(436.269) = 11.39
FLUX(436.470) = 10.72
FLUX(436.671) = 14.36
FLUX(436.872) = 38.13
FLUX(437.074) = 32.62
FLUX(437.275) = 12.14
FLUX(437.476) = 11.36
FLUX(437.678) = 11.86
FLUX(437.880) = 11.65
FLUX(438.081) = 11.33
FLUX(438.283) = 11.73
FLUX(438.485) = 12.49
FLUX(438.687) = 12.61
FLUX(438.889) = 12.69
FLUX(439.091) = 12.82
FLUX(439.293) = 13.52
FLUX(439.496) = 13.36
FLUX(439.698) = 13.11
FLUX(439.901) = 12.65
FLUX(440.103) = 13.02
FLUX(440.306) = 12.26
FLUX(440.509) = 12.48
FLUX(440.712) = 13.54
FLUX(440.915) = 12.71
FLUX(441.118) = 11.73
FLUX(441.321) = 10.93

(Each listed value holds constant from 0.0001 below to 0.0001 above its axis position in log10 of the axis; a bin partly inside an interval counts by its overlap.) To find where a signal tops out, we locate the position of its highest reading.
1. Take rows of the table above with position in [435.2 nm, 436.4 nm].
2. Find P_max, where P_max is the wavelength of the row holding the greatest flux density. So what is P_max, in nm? 435.667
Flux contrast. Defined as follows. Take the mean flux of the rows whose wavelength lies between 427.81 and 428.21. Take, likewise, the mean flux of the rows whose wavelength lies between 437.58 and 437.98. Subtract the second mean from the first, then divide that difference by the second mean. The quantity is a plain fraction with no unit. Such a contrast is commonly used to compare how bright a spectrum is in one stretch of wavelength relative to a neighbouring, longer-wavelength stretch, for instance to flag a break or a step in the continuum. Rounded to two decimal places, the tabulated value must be 0.18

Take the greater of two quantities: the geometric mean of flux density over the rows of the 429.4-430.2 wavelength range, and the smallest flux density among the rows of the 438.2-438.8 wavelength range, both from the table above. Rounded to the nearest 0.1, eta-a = 14.0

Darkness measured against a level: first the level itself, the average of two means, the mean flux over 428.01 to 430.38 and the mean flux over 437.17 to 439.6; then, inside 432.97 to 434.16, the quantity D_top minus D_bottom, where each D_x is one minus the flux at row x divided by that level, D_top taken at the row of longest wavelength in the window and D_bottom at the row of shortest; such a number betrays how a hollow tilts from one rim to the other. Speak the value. 0.043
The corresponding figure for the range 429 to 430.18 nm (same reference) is -0.059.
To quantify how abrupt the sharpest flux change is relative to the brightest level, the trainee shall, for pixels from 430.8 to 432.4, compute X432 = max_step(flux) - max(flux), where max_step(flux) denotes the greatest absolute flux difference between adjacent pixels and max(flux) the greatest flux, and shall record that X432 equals -12.6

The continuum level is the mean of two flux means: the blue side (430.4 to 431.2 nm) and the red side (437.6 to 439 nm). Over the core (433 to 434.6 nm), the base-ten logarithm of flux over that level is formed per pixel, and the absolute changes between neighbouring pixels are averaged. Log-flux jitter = 0.013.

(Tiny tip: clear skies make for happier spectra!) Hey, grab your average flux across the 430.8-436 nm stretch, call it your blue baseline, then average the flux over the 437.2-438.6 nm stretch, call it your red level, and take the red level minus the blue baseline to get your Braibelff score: -0.8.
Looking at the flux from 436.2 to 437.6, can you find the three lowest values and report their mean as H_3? 11.2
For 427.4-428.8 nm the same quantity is 13.6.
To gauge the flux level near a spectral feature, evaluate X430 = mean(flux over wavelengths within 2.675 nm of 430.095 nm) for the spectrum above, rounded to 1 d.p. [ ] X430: 13.5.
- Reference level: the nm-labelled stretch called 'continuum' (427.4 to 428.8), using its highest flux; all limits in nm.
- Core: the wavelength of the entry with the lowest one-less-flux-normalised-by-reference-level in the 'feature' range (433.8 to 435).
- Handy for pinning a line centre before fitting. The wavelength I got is 434.665 nm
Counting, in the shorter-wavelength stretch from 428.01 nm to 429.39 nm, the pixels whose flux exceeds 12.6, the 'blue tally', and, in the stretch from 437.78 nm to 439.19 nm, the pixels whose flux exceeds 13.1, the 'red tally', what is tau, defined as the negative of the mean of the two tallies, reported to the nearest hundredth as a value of -3.00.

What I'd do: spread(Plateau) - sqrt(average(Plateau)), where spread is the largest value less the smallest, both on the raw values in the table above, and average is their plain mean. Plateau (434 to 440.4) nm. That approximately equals 23.7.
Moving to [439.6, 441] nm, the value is -2.3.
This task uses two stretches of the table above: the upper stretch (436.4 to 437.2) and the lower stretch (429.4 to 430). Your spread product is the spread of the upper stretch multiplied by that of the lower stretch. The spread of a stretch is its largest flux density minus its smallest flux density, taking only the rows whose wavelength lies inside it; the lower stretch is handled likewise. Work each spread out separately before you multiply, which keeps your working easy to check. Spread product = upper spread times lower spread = 16.2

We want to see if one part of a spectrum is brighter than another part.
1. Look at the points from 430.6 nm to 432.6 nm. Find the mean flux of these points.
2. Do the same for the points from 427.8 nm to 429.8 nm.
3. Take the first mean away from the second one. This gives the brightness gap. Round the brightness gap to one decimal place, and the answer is 0.3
